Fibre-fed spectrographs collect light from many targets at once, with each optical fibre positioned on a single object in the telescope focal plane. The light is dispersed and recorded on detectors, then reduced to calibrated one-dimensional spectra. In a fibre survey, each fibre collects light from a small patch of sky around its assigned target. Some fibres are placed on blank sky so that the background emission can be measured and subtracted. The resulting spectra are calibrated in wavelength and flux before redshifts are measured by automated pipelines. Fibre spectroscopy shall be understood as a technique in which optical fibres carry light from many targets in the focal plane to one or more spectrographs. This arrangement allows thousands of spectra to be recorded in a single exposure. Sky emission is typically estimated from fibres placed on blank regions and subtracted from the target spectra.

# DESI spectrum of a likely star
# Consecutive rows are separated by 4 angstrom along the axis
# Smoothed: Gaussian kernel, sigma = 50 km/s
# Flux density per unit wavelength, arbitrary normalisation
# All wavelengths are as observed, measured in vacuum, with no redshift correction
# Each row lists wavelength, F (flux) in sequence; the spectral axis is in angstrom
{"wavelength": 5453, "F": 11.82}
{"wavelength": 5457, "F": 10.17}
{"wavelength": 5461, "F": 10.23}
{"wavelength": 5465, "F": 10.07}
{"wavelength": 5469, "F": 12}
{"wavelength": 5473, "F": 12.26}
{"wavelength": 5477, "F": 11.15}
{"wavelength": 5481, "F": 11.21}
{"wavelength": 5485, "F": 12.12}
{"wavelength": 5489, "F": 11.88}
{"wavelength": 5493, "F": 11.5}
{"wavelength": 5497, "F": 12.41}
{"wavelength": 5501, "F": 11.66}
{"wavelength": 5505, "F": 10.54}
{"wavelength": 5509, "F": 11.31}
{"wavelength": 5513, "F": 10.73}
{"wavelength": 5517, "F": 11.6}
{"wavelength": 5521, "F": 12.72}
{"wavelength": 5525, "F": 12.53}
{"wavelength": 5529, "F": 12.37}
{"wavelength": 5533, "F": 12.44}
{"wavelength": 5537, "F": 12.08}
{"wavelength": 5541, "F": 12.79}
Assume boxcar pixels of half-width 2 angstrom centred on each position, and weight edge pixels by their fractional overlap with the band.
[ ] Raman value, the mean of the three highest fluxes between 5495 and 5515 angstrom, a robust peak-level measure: 11.8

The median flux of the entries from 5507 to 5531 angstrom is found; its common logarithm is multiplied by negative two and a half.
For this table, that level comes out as -2.70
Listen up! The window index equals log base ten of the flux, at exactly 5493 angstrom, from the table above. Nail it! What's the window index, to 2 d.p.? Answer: 1.06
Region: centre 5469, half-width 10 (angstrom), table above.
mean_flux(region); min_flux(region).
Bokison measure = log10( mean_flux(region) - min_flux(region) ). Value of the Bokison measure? 0.03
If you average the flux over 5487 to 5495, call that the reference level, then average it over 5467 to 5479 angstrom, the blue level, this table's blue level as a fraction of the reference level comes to 1.01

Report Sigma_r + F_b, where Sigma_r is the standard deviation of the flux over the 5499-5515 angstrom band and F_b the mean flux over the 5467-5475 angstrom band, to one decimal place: 12.6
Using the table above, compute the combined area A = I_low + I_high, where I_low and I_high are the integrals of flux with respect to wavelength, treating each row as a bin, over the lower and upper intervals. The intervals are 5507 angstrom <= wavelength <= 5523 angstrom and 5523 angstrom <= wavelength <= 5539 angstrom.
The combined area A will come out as 383.1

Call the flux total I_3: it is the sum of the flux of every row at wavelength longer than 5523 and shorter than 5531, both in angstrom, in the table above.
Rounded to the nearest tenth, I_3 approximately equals 24.9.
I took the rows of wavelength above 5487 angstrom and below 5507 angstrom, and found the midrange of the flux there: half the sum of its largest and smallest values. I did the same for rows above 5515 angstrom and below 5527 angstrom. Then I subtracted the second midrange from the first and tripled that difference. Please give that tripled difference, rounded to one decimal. -2.1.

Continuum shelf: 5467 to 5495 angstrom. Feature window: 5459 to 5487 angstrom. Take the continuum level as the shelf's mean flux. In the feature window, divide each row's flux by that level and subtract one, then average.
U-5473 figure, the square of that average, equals 0.0014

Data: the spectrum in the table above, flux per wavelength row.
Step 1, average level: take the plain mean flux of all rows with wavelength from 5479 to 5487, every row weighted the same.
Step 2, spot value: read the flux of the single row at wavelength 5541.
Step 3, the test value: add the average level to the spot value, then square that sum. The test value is 598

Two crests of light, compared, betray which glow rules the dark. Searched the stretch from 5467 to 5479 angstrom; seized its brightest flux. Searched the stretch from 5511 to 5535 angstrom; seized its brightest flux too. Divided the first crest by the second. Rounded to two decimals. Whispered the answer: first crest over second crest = 0.96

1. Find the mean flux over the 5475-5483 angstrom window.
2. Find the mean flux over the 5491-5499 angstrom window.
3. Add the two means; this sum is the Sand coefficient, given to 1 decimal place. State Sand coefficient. 23.1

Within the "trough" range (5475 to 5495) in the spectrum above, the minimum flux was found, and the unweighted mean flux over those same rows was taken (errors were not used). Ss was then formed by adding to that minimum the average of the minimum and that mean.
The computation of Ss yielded 22.5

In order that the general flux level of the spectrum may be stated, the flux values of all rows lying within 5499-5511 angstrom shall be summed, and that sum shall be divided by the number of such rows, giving 11.2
